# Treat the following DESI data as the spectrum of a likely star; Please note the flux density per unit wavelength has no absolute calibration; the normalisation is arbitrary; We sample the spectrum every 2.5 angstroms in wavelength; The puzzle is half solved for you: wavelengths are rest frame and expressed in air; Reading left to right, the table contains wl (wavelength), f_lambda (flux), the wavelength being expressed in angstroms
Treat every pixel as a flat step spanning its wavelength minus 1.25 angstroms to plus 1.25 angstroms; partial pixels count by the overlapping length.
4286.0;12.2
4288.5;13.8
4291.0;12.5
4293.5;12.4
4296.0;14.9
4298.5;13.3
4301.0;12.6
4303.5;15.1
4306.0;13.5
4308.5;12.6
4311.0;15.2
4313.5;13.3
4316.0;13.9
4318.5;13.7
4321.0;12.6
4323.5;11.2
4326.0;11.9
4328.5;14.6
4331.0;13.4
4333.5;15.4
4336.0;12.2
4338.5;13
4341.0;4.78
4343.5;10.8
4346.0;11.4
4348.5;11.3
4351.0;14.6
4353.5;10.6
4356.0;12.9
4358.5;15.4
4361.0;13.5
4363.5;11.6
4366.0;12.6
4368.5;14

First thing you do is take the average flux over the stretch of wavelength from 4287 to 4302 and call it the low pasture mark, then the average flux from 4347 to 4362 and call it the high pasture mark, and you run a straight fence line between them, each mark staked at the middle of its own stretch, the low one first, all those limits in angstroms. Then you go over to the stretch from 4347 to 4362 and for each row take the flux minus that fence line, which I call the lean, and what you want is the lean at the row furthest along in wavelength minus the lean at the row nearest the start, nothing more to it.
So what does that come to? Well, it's 2.2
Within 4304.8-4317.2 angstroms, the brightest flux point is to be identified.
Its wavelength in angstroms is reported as 4311.0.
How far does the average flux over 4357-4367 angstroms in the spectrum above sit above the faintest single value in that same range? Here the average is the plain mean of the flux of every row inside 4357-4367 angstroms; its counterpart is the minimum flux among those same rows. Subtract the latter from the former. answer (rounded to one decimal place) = 1.7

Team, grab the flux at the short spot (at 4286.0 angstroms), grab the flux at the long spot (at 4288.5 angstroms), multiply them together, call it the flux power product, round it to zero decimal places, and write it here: 168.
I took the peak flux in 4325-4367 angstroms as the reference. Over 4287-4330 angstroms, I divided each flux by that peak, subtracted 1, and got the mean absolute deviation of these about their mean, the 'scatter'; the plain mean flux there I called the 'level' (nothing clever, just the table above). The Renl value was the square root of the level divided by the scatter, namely 15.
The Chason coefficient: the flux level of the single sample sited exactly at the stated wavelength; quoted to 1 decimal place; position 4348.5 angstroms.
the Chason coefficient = 11.3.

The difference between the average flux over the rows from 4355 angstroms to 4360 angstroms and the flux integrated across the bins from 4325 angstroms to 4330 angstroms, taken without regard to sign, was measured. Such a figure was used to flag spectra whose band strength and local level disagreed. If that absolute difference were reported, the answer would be 52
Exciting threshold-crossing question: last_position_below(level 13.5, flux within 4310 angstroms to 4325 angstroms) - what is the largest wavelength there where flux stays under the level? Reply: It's 4323.5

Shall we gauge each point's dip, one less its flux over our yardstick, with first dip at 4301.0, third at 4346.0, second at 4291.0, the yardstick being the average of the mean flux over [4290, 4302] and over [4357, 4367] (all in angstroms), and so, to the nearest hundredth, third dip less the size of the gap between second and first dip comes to 0.13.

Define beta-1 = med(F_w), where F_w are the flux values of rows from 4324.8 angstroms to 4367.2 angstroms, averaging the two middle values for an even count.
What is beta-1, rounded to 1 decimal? 12.6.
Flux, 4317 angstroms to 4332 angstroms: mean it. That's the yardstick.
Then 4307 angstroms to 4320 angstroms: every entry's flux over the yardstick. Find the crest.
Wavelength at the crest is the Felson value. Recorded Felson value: 4311.0 angstroms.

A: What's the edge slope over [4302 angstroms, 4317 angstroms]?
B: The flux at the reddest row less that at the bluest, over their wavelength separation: -0.10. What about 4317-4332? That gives -0.02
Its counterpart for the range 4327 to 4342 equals -0.79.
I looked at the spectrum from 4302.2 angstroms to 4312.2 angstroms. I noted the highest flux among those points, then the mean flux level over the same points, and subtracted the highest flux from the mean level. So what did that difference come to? -1.1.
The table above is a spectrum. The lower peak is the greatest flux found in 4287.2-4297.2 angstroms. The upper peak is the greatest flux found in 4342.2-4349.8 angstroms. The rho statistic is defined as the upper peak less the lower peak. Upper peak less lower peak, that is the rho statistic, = -3.5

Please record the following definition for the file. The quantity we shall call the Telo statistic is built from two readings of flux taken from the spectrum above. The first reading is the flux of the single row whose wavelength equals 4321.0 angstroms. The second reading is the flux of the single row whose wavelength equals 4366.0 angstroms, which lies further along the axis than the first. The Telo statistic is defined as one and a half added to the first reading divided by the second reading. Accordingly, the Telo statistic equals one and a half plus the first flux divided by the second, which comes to 2.50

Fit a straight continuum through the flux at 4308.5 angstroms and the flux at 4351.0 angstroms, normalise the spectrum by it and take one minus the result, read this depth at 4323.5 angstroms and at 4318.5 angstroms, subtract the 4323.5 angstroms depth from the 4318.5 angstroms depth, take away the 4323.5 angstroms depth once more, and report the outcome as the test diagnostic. -0.36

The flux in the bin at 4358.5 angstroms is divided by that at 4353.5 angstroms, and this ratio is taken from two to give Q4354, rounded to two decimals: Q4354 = 0.55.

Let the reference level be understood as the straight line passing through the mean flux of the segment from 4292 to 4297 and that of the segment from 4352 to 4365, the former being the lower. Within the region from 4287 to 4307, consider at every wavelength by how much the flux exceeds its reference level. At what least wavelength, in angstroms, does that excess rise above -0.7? 4288.5 angstroms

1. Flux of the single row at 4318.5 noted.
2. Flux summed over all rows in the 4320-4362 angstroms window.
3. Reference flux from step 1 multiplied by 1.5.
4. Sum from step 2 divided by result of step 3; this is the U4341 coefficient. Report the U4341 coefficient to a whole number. 10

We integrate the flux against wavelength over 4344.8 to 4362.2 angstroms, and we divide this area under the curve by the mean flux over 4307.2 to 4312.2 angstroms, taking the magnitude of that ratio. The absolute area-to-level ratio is 16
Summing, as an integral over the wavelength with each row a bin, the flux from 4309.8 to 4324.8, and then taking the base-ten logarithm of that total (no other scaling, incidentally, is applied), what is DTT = 2.300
